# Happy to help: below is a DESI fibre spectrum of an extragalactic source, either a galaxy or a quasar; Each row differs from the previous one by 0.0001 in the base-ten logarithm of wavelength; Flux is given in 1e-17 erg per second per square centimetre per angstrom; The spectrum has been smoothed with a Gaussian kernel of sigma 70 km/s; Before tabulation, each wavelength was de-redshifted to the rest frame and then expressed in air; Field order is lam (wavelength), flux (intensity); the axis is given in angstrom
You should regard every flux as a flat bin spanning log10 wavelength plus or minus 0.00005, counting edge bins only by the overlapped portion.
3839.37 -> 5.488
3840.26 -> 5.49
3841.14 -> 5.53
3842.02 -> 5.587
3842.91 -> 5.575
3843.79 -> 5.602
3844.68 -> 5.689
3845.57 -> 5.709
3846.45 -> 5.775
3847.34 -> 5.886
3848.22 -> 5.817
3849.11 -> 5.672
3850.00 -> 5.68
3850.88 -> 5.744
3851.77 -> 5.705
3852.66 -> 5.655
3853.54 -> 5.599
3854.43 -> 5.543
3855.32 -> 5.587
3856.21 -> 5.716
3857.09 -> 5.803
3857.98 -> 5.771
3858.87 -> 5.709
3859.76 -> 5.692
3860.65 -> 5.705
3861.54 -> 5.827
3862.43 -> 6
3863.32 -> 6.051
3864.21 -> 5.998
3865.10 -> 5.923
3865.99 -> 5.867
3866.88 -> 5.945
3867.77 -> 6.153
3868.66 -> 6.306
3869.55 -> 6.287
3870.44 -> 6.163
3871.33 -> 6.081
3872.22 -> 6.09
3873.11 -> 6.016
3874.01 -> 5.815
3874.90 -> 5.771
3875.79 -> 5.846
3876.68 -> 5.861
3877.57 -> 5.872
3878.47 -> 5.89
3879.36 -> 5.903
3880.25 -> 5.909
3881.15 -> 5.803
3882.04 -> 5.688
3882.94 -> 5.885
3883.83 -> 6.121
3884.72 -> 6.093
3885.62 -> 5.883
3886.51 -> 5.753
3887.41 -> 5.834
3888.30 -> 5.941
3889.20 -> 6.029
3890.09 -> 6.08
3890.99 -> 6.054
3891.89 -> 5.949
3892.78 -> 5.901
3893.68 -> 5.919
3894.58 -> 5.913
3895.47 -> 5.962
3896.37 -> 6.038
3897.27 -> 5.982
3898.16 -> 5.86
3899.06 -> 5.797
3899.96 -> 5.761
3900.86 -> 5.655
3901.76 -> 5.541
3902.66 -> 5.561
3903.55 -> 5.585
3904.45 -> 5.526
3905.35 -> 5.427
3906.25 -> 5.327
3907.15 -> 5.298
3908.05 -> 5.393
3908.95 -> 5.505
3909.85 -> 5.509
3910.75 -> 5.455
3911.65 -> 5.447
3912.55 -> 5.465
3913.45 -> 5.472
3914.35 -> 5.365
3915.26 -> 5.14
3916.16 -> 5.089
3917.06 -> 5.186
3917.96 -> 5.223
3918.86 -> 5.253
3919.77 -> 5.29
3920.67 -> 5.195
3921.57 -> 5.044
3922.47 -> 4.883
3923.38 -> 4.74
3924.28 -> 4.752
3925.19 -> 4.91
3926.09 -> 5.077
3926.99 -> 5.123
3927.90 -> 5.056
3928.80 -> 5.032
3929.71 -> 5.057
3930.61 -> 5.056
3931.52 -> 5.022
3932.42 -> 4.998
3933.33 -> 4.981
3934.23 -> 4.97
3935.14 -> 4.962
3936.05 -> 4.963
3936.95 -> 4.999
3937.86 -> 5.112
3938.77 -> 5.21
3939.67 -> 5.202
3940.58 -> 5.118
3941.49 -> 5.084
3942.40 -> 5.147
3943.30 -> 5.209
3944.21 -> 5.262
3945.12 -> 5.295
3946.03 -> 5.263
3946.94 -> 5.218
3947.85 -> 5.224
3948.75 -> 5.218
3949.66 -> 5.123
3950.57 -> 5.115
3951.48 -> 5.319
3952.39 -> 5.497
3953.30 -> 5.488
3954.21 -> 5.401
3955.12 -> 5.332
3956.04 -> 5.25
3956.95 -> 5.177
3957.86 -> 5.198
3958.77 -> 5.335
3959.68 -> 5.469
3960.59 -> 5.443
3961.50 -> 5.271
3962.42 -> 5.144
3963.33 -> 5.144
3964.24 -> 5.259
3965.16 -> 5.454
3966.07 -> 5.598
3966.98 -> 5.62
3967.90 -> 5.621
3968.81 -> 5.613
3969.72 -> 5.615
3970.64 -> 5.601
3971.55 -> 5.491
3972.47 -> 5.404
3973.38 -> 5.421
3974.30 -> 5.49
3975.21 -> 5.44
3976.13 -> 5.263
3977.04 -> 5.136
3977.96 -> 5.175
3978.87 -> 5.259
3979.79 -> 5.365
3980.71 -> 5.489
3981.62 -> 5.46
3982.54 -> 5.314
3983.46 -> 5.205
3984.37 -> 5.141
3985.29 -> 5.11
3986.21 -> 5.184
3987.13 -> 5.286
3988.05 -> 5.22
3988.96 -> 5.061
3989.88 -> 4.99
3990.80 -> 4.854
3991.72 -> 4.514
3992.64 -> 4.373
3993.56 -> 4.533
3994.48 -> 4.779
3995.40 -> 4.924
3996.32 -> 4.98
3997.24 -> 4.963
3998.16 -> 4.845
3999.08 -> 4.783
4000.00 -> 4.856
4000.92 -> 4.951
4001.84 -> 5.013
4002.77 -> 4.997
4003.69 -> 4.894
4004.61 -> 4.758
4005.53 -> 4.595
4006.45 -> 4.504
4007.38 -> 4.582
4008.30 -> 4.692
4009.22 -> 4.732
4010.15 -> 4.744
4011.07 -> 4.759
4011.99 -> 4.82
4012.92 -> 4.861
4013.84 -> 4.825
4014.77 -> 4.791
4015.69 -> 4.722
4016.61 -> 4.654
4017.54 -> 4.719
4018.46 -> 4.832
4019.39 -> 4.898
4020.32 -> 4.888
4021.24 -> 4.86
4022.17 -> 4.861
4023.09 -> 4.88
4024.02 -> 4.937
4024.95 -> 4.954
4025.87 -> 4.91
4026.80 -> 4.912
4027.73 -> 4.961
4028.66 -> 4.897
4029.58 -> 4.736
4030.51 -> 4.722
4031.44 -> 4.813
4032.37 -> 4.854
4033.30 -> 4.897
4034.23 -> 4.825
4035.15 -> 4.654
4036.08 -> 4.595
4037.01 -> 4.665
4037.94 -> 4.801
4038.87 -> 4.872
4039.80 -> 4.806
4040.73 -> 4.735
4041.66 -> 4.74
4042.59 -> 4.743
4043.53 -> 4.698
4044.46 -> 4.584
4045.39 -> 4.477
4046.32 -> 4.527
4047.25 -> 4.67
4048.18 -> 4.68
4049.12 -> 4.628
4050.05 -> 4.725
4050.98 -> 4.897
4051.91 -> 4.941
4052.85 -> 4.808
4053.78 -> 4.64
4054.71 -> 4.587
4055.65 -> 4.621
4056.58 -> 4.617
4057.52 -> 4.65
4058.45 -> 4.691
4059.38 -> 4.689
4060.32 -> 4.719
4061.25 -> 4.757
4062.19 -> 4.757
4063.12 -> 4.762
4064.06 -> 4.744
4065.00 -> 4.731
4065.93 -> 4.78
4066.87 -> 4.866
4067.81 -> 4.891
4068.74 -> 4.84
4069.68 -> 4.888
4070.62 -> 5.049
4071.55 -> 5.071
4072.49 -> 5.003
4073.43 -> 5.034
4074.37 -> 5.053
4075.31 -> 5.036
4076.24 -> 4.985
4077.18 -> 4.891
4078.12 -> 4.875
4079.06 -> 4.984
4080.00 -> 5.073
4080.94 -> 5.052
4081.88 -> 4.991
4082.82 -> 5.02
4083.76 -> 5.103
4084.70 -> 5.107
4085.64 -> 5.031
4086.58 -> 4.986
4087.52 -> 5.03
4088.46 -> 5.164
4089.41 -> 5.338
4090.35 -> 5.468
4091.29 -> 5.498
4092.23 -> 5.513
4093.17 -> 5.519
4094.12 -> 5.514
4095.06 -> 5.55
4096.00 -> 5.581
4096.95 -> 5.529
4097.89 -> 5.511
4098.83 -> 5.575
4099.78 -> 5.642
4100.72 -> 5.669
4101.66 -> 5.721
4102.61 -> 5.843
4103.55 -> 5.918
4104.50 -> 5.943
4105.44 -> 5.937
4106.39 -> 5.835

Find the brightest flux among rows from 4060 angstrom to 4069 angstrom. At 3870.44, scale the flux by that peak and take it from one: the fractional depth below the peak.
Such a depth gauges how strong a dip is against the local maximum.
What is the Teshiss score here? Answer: -0.26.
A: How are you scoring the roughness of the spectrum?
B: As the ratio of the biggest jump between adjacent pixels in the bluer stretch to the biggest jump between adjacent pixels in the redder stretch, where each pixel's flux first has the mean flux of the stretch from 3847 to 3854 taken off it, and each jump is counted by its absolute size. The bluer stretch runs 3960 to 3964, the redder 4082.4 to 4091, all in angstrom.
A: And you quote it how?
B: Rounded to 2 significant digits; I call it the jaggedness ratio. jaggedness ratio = 0.99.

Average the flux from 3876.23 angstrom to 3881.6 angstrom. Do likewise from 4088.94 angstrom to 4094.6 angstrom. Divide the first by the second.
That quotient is 1.07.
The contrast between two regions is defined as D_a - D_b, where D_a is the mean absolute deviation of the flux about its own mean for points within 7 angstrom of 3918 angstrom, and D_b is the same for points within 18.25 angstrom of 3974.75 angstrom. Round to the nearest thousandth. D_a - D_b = -0.014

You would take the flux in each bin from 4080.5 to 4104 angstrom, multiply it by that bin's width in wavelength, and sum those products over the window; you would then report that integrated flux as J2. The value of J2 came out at 127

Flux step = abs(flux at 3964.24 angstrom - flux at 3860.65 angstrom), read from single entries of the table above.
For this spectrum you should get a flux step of 0.45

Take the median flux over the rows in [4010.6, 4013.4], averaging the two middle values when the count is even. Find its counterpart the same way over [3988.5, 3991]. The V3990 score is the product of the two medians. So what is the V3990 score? 24.1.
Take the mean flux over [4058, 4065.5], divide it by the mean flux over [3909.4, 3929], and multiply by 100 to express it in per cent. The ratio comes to 91.5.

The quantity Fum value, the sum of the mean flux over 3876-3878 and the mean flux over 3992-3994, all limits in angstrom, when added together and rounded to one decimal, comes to 10.3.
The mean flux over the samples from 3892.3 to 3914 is 5.64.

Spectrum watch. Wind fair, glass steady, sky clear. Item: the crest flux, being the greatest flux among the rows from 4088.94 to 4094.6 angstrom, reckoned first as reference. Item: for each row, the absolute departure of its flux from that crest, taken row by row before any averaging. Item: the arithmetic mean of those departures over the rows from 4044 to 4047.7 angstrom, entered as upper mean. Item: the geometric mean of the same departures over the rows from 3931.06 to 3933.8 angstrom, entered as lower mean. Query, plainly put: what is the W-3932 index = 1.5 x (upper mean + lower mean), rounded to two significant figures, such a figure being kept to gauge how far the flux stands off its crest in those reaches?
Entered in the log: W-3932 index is 2.2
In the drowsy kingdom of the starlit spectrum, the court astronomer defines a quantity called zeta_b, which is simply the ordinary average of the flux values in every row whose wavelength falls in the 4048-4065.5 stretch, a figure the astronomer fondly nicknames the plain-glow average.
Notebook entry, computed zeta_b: 4.72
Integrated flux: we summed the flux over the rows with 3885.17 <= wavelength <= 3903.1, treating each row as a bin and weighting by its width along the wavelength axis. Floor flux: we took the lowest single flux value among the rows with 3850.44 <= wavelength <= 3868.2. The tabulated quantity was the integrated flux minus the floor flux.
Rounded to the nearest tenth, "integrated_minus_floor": 99.7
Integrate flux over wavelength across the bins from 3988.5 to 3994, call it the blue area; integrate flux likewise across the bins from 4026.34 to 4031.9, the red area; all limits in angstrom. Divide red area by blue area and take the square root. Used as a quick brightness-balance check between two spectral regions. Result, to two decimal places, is 1.02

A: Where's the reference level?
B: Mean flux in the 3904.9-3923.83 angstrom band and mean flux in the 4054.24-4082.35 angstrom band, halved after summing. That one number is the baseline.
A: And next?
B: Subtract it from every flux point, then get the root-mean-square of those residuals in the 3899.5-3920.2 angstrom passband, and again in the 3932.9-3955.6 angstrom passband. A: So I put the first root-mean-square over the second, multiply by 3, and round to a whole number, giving 6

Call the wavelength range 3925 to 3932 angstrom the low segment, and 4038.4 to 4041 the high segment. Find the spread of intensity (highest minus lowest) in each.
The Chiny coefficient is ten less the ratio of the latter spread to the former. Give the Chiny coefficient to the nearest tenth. 9.4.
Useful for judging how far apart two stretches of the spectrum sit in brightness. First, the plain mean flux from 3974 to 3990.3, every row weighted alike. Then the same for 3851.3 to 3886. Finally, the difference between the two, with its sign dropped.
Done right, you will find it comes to 0.63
